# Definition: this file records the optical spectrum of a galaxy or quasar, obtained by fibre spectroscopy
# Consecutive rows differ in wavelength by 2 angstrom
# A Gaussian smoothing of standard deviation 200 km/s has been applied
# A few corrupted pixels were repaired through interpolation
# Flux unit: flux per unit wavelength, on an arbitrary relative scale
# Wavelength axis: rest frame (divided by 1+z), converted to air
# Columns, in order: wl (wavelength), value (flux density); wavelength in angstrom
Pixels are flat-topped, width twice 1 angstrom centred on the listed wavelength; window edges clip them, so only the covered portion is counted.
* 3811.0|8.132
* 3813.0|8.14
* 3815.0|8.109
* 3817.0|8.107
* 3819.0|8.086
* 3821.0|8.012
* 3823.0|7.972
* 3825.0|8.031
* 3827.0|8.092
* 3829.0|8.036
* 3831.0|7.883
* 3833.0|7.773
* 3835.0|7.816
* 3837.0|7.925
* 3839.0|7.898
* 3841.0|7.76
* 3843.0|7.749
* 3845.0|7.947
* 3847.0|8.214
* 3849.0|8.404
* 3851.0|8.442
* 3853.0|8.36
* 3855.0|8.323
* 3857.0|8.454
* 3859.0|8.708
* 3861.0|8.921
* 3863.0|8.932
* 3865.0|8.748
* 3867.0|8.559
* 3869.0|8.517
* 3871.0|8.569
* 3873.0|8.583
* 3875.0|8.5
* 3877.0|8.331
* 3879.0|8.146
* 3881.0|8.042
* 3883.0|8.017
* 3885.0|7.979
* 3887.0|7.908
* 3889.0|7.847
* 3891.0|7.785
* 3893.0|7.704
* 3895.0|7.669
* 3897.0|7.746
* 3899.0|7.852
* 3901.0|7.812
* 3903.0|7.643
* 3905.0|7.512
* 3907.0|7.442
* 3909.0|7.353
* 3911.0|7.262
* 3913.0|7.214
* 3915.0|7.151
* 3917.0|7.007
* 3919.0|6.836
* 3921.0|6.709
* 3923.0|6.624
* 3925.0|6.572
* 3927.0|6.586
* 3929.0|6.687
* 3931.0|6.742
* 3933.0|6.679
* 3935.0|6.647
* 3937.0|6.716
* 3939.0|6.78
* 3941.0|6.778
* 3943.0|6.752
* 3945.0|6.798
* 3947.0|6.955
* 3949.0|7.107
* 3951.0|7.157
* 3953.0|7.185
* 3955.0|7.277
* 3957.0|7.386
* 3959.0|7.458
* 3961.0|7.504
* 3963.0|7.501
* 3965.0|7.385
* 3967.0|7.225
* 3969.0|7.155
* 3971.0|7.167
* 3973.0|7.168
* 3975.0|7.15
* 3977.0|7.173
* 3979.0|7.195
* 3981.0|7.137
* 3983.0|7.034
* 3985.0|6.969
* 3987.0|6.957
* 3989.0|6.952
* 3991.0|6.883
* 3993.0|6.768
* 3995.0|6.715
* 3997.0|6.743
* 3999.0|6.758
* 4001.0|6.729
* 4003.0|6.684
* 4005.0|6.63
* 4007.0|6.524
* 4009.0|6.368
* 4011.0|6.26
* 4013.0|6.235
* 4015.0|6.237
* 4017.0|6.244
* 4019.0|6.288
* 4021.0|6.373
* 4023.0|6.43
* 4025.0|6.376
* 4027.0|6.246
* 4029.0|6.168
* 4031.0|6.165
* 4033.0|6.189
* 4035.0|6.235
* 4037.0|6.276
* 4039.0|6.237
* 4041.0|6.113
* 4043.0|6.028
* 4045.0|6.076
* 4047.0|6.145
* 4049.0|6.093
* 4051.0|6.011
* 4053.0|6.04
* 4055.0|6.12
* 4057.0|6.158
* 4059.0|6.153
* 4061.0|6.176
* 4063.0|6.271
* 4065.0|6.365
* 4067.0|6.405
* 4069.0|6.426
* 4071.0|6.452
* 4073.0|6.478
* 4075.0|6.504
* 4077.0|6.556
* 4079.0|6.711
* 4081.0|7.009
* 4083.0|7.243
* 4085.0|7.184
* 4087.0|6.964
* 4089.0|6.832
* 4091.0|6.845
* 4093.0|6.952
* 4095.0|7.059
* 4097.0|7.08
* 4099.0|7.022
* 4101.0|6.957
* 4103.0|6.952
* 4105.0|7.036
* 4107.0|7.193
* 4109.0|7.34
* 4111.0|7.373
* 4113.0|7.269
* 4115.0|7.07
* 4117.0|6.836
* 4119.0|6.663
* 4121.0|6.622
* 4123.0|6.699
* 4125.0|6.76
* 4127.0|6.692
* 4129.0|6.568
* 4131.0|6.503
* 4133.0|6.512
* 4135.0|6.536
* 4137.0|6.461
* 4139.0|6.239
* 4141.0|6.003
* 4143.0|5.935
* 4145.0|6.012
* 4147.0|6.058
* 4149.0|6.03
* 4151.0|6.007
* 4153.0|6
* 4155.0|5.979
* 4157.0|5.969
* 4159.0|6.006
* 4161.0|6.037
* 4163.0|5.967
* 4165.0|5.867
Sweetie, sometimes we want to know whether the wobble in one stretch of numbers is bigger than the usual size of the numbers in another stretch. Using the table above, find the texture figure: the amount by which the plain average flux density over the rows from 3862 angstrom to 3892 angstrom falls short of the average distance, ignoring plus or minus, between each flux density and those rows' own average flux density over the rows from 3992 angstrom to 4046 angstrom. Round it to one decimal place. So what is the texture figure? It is -8.1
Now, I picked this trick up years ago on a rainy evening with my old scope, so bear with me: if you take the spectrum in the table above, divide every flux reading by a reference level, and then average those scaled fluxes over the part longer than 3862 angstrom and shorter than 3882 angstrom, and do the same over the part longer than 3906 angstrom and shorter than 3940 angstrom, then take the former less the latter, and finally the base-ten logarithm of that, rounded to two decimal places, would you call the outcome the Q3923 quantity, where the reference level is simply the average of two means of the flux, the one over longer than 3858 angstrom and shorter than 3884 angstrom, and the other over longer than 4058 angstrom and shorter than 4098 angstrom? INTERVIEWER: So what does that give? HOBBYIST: -0.67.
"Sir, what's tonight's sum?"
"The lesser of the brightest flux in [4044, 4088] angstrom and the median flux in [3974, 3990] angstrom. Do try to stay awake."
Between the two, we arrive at 7.1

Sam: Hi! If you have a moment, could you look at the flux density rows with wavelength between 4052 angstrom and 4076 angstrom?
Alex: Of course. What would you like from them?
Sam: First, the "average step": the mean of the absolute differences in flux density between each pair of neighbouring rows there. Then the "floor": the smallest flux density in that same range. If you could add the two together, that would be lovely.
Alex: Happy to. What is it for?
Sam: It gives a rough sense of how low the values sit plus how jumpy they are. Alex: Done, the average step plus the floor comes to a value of 6.08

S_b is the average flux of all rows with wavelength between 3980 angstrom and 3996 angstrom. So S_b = 6.93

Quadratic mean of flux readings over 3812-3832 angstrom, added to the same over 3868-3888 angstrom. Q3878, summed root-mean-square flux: 16.3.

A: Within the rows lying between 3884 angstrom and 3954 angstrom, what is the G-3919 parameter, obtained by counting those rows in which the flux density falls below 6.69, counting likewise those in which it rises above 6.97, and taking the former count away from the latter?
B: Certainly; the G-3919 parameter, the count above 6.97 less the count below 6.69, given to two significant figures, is 14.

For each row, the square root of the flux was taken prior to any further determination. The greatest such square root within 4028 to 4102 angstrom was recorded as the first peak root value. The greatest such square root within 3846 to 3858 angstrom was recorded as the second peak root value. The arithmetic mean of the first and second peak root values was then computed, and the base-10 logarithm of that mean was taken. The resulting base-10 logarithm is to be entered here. 0.447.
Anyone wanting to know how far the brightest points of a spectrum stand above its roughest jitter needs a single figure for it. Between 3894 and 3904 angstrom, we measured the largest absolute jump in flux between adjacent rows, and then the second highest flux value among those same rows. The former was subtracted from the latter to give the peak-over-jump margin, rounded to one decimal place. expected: 7.6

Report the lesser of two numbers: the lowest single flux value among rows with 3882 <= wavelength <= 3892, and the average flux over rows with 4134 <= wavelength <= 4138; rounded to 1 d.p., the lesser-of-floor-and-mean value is 6.5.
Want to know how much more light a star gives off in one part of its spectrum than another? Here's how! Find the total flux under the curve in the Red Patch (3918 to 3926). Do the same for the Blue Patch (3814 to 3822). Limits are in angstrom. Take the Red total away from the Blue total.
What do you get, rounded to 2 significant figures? 11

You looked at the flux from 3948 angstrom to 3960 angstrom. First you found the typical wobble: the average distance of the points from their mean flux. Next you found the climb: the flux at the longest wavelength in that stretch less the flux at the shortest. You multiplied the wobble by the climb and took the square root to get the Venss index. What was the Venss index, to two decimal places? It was 0.20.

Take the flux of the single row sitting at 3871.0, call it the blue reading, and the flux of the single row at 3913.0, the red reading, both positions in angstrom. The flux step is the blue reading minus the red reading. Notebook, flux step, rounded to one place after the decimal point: 1.4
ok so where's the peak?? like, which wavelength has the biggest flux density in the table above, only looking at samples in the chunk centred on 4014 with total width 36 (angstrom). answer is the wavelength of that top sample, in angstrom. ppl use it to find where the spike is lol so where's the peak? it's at 3999.0 angstrom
